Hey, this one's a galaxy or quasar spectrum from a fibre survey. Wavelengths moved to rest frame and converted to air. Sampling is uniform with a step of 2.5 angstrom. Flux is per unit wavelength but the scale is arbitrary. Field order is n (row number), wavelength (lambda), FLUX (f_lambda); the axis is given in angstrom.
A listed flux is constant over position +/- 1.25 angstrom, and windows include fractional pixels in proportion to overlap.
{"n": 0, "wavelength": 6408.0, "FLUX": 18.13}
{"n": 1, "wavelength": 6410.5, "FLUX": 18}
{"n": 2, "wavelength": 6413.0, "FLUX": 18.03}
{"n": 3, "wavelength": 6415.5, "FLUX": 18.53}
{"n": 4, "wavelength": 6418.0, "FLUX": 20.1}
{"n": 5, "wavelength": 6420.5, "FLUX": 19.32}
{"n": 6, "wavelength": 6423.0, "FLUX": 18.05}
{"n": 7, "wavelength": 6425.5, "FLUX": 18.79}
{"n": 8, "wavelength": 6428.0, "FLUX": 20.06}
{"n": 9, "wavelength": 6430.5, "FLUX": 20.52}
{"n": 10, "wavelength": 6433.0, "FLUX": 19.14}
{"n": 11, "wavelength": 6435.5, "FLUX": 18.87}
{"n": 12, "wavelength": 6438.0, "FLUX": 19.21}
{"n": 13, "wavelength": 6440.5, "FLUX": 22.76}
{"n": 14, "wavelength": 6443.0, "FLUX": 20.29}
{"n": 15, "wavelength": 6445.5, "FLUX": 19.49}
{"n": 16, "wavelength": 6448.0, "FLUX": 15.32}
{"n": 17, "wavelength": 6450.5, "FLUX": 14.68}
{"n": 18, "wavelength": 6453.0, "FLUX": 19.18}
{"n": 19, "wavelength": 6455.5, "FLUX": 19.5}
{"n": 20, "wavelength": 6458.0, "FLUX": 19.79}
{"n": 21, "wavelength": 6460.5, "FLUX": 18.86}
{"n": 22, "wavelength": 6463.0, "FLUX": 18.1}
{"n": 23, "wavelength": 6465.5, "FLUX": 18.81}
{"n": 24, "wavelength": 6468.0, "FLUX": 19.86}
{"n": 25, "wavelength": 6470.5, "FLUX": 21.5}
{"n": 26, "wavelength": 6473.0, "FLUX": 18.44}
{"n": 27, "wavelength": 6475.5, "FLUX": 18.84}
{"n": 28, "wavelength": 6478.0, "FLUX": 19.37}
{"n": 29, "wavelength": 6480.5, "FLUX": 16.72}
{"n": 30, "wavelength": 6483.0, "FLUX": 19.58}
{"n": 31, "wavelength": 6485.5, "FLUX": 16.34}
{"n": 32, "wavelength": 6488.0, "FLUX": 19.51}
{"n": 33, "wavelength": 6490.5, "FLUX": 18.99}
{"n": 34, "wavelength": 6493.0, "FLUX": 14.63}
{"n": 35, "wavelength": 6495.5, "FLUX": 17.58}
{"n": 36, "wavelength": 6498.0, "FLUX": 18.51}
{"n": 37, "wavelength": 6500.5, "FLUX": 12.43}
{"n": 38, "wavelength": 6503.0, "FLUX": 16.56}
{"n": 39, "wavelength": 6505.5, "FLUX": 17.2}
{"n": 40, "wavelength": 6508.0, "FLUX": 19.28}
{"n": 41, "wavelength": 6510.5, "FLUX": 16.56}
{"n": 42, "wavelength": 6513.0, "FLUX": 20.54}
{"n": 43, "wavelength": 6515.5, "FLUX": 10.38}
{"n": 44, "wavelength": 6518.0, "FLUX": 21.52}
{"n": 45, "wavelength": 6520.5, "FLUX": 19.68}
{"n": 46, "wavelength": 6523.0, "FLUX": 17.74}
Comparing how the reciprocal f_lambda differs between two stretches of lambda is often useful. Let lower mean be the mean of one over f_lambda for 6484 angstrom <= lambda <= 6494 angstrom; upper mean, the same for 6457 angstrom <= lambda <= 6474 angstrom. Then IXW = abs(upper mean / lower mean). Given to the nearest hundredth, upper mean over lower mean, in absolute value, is 0.89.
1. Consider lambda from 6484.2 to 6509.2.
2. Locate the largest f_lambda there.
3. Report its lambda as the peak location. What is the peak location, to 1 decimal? 6488.0 angstrom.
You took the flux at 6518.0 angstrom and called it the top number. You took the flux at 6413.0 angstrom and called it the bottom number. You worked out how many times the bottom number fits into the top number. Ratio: 1.19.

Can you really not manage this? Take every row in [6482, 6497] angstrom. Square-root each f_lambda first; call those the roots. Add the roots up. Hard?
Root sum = 25.3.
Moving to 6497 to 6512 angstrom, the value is 24.5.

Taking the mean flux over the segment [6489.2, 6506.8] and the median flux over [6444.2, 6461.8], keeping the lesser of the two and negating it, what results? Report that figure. -16.6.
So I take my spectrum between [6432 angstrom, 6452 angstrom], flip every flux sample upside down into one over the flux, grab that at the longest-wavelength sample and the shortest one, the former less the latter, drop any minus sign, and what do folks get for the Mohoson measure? 0.016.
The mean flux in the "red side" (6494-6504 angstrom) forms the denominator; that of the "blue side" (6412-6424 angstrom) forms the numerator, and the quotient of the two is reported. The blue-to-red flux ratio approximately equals 1.16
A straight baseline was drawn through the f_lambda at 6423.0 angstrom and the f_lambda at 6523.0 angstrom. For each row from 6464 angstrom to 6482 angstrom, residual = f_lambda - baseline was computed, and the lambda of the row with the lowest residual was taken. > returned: 6480.5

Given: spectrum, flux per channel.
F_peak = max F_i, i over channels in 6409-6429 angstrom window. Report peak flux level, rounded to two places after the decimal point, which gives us 20.10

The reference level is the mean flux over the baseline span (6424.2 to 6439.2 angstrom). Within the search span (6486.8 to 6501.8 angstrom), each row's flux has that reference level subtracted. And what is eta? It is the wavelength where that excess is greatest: 6488.0 angstrom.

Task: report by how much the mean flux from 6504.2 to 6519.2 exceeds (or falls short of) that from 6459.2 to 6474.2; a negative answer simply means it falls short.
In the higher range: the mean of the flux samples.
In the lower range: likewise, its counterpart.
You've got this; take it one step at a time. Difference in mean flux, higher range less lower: -1.7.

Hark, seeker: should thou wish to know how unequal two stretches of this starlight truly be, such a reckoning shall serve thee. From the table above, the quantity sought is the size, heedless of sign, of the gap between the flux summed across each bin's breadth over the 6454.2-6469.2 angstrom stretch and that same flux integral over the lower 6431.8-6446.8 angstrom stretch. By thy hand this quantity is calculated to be 12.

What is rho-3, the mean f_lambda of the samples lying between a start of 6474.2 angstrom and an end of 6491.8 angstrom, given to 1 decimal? 18.5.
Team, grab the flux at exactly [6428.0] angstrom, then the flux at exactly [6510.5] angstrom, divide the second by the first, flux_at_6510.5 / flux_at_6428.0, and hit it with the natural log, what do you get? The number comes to -0.2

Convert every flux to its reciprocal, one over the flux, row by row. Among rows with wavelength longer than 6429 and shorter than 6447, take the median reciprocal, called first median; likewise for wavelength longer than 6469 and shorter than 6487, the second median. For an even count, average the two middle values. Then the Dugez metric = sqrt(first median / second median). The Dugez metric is 0.98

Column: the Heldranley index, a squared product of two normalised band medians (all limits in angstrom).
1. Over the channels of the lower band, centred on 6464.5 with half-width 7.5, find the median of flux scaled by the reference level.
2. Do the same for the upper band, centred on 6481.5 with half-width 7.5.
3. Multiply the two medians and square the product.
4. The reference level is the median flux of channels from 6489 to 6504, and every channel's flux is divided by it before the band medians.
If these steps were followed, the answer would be 1.61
